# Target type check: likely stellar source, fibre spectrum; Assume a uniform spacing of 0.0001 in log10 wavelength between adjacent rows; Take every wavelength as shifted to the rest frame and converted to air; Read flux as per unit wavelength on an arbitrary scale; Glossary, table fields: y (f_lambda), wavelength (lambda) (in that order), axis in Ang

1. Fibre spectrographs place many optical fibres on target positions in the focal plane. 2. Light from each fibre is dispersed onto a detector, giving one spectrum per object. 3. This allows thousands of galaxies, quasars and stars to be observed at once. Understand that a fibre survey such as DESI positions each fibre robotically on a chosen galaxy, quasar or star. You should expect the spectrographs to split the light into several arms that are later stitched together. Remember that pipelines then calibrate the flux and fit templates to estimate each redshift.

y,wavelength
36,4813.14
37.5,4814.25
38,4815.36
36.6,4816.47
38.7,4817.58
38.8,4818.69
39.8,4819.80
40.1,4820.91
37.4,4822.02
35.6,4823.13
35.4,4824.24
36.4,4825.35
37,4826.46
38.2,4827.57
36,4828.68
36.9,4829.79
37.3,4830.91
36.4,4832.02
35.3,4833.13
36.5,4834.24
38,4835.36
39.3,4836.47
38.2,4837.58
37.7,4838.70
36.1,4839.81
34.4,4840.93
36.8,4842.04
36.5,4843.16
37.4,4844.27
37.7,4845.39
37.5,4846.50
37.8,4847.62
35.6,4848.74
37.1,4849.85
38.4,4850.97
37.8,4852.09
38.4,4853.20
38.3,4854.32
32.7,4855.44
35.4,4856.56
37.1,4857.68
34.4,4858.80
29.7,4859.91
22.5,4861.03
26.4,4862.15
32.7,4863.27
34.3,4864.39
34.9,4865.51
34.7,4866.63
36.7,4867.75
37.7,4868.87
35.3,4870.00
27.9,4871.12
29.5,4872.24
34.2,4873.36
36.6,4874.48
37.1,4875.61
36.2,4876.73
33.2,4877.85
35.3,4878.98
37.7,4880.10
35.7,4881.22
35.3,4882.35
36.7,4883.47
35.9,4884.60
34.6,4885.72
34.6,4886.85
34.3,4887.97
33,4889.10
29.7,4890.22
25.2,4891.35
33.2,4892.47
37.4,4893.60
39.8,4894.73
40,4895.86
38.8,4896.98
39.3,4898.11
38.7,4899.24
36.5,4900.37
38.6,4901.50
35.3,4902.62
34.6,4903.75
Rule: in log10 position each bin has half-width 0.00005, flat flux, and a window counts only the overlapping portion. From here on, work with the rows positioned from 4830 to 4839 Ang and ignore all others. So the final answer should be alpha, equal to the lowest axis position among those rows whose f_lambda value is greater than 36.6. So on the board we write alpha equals 4830.91 Ang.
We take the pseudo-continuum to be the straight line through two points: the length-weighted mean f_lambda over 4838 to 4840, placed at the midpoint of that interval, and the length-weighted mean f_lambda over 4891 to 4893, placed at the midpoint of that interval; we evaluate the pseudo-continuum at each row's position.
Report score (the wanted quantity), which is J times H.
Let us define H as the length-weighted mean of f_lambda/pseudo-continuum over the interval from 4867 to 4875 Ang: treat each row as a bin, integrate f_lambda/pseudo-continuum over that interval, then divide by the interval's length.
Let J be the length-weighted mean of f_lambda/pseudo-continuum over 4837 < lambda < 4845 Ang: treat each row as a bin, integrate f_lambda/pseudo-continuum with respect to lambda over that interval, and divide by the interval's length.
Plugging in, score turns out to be 1.04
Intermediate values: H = 1.04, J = 1.00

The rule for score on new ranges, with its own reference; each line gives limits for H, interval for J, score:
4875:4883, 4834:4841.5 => 1.13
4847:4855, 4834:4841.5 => 1.06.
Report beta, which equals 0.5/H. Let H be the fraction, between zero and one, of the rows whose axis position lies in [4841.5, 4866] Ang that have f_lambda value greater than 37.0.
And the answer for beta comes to 1.1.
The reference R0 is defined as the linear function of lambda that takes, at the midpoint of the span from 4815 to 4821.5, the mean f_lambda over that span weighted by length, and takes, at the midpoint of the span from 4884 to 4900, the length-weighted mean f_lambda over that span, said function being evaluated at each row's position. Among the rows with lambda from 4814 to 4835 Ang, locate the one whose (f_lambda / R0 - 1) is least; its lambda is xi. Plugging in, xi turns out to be 4824.24 Ang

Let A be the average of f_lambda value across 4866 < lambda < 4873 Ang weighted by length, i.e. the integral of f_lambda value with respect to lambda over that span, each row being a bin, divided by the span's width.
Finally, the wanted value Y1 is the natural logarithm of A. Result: 3.52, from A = 33.7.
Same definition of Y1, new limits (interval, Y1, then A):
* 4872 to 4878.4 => 3.55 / 34.7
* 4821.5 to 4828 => 3.60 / 36.7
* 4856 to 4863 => 3.43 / 31.0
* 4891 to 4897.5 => 3.59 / 36.1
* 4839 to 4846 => 3.60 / 36.6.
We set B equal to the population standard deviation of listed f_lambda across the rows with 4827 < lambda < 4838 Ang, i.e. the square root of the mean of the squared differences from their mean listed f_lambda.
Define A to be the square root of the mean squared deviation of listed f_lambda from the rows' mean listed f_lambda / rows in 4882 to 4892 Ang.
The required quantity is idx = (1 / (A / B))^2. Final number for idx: 0.1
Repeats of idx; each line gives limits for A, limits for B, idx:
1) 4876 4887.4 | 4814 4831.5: 1.3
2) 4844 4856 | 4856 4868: 7.5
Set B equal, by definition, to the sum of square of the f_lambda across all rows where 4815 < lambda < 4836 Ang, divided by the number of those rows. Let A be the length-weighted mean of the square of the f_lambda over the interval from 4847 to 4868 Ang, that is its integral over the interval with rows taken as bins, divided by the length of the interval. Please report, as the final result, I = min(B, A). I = 1204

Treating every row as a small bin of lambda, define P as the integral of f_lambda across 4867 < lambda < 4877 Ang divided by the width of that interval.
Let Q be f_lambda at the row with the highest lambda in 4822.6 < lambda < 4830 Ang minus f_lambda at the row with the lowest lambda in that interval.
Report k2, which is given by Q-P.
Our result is -33.2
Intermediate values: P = 34.5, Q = 1.3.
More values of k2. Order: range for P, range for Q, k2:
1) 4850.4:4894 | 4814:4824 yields -36.0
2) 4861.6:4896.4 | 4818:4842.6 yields -36.4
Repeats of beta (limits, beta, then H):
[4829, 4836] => 1.5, 0.33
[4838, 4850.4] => 0.9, 0.55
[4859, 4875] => 7.0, 0.07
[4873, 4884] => 2.5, 0.20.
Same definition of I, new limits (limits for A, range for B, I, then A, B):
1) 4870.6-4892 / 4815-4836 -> 1156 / 1156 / 1392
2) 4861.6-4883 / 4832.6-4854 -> 1186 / 1186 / 1384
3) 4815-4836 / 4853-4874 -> 1127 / 1392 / 1127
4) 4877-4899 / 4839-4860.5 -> 1259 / 1259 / 1320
